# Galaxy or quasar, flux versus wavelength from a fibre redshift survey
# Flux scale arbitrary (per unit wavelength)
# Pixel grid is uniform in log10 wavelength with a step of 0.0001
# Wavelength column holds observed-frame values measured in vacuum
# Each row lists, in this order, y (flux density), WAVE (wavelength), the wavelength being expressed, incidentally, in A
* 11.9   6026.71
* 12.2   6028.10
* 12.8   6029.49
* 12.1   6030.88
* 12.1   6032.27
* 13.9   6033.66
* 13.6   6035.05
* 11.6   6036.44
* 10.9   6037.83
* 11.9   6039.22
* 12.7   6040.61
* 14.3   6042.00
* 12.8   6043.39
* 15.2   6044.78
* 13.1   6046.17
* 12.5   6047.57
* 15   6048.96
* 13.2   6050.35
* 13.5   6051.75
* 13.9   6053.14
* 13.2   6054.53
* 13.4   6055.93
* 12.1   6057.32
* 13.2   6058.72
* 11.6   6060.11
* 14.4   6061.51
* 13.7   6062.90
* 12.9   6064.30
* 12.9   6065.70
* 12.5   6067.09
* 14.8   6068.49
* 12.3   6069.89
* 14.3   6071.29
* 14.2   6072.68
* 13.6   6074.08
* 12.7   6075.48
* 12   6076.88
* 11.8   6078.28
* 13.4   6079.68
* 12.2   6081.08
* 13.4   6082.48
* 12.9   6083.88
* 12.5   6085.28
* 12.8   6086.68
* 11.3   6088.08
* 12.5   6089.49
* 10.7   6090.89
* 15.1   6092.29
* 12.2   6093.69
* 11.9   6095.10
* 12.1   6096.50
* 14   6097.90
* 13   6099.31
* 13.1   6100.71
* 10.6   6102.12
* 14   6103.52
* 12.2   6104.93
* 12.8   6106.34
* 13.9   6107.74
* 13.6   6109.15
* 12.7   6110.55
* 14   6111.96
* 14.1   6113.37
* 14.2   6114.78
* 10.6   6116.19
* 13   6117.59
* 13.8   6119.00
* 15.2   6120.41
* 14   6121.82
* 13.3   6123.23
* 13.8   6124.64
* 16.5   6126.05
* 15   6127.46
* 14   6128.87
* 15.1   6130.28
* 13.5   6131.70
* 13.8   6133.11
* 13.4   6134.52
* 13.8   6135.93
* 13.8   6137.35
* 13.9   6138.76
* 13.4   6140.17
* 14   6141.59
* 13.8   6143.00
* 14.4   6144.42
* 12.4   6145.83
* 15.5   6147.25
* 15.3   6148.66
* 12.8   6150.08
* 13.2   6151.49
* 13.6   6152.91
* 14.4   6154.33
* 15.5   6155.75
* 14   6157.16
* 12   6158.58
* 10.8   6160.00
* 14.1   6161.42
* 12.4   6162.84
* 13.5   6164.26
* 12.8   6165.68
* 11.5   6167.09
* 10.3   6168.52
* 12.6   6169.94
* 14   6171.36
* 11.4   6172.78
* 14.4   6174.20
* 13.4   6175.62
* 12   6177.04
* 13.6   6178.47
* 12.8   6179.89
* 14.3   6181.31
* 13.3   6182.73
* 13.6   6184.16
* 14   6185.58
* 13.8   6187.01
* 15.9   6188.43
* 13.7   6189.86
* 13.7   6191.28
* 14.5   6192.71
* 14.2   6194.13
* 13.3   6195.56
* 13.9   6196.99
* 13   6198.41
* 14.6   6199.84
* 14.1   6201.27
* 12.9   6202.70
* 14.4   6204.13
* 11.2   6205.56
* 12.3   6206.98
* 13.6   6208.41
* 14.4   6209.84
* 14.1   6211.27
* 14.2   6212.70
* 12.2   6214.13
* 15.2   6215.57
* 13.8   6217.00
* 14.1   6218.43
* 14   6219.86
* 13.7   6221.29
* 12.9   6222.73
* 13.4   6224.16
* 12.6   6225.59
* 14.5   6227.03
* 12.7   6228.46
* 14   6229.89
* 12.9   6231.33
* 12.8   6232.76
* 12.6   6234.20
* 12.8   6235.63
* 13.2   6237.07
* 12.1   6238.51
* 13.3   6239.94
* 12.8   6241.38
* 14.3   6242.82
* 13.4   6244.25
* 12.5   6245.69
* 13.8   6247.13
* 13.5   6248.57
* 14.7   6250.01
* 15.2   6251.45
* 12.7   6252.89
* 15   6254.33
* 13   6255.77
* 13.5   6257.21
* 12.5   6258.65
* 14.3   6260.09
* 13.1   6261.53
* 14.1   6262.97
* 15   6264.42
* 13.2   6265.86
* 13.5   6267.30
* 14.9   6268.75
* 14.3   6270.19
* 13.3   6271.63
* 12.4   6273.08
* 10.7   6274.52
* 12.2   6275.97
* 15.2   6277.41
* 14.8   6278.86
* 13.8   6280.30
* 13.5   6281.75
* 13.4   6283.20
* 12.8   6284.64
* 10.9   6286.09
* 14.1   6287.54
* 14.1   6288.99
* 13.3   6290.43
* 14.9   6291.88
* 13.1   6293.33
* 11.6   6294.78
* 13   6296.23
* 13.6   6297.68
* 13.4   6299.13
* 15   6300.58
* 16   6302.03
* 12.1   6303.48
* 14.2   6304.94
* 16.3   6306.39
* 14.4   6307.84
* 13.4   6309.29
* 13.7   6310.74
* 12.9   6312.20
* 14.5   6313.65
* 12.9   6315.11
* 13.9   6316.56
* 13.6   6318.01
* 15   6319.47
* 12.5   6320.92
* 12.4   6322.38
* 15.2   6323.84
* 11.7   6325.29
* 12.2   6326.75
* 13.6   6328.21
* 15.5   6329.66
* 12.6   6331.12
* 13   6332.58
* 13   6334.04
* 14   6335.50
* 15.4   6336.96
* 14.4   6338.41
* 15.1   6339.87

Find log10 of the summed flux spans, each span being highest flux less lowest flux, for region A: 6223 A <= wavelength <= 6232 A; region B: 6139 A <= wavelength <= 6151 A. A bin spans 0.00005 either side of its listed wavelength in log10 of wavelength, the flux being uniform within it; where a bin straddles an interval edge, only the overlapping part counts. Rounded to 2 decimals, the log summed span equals 0.70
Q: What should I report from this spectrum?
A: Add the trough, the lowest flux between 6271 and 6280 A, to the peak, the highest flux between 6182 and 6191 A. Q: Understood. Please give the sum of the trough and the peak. 26.6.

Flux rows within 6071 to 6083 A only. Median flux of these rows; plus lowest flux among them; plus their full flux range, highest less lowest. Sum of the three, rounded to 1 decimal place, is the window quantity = 27.7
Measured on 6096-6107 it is 26.9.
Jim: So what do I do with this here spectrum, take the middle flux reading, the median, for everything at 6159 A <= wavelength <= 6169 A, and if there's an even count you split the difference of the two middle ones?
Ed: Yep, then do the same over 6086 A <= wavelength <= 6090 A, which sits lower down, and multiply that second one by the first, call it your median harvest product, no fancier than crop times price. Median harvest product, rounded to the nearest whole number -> 155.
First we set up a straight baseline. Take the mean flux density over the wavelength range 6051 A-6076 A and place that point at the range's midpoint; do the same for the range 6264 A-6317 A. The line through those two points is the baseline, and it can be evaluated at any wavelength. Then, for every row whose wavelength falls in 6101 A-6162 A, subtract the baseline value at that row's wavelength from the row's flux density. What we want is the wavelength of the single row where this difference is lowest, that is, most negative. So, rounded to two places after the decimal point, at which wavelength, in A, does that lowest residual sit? 6116.19 A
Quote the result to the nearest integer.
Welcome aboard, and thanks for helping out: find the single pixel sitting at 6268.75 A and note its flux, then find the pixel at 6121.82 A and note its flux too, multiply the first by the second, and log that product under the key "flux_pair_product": 209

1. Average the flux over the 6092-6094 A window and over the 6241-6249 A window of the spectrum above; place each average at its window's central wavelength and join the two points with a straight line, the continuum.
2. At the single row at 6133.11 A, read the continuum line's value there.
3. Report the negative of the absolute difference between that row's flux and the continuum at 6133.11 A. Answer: -0.2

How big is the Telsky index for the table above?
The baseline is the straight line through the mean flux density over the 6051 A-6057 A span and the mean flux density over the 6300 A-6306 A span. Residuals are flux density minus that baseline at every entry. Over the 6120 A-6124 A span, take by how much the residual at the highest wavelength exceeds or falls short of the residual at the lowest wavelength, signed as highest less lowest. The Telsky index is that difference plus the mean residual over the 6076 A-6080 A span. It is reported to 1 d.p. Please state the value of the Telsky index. -3.1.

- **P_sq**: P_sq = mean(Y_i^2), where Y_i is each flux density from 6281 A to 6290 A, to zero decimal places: 174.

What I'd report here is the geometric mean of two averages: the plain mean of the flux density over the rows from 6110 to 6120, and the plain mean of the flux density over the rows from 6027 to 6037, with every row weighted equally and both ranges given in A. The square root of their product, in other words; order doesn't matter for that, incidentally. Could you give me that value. 12.9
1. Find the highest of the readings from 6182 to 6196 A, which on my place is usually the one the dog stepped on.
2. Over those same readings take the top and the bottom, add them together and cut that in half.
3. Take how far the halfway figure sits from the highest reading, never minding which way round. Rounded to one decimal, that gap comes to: 1.3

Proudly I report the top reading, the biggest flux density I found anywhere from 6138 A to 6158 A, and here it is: 15.5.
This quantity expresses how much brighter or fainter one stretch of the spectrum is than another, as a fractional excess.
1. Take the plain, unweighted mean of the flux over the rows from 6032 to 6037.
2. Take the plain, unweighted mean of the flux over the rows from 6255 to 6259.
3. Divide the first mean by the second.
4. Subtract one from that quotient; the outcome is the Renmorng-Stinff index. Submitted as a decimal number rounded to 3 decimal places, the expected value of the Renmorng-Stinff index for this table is -0.015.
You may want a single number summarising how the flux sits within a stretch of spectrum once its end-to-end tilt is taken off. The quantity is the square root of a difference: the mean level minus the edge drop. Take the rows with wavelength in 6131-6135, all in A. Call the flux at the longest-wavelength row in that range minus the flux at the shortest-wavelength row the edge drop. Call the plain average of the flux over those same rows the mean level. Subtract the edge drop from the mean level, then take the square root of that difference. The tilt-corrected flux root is 3.70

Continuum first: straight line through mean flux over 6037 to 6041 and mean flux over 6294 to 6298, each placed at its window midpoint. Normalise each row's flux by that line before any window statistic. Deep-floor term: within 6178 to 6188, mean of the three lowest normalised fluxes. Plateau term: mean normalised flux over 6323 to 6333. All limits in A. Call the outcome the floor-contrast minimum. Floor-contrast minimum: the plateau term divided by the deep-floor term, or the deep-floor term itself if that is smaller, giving 0.97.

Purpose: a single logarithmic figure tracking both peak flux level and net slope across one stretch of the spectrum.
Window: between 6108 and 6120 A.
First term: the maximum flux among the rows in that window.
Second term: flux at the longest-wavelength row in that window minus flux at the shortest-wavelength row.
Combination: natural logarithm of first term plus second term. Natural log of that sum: 2.67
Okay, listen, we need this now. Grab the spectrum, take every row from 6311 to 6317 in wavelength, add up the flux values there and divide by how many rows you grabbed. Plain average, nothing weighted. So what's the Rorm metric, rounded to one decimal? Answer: 13.5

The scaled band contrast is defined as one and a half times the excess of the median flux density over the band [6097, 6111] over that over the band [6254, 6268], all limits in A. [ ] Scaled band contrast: -0.7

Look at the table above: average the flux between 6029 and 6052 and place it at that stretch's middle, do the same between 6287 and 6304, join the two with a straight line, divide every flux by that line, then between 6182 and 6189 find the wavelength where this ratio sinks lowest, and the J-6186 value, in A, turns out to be 6182.73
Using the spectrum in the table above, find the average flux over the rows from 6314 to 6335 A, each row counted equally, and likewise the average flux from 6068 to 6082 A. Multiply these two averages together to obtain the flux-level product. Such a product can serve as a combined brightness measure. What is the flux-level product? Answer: 175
